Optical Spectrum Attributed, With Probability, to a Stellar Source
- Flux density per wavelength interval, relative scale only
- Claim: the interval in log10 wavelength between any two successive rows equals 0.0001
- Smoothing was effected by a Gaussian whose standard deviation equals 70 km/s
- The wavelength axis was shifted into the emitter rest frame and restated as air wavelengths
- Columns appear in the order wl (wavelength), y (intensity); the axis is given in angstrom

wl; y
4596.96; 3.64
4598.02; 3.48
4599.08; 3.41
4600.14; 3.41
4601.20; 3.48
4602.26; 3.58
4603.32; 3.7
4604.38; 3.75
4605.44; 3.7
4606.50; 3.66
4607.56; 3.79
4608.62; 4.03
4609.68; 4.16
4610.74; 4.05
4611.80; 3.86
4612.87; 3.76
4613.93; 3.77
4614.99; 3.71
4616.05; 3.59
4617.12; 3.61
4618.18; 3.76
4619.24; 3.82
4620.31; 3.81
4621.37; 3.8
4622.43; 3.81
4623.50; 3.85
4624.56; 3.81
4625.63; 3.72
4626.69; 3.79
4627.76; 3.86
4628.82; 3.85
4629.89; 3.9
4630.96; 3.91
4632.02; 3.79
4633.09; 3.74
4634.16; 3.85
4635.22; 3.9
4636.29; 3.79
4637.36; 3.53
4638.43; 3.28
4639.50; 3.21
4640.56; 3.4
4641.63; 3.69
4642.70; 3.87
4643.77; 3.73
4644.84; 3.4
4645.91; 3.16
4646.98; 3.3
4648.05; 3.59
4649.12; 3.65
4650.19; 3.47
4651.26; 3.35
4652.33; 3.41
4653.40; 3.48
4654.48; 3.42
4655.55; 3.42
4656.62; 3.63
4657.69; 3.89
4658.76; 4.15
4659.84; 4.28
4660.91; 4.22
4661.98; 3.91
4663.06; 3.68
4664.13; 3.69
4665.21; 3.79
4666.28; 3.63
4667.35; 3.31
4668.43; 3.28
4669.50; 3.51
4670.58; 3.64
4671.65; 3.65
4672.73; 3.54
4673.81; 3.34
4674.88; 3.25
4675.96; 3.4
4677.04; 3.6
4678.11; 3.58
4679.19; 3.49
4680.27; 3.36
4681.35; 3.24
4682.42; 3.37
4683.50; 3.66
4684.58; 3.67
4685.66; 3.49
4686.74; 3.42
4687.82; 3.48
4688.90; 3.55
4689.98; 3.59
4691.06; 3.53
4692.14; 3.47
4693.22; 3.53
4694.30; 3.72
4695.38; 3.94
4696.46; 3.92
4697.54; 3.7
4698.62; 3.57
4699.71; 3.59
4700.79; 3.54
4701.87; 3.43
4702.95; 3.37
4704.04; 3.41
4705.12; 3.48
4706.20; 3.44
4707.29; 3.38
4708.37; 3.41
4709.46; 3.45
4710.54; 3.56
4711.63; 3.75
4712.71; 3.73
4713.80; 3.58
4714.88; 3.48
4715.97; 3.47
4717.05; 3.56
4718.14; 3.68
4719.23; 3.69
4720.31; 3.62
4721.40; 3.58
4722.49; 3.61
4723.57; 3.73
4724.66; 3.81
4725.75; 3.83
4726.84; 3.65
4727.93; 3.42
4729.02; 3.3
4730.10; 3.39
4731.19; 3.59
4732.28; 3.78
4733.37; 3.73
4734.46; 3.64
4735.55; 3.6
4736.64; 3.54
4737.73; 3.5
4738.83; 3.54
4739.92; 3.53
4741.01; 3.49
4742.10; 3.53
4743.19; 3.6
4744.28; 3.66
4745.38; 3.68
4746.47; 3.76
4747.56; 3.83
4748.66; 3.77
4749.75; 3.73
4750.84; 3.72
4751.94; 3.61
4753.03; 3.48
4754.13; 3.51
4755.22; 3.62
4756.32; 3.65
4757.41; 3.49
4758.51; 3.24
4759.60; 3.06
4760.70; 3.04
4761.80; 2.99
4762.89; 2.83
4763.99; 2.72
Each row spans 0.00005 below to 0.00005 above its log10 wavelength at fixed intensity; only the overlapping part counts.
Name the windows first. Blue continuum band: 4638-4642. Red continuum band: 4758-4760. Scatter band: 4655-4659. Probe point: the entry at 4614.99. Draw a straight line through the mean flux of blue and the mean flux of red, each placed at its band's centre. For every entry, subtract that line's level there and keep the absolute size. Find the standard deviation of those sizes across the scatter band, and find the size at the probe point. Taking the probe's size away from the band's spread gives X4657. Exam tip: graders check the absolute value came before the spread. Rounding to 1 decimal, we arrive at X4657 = 0.0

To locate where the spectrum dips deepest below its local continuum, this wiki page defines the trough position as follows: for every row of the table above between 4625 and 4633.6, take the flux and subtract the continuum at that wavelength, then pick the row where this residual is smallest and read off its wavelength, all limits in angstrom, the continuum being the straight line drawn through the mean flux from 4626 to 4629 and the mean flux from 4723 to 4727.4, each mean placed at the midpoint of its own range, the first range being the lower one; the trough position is 4625.63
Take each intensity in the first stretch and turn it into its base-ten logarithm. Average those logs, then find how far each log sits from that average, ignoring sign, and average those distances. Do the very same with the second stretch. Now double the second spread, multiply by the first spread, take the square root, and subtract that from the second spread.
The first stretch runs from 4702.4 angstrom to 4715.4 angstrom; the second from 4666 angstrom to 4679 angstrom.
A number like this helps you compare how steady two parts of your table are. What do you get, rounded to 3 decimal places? -0.004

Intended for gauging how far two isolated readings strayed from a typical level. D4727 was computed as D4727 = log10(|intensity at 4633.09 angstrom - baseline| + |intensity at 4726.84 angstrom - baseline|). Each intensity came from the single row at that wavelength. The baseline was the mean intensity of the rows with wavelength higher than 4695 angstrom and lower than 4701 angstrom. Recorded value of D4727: -1.0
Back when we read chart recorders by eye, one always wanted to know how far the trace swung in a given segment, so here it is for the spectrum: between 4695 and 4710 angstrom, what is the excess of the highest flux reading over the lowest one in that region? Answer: 0.57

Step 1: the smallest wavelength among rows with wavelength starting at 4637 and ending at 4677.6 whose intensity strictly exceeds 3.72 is 4642.70 angstrom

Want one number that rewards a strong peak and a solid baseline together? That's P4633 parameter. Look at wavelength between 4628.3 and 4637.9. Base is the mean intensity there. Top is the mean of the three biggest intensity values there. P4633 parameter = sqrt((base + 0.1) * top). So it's 3.90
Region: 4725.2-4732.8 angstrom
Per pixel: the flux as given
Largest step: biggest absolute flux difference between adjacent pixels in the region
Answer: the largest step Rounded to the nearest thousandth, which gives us 0.230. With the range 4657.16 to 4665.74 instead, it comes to 0.310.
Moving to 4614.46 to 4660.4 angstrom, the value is 0.330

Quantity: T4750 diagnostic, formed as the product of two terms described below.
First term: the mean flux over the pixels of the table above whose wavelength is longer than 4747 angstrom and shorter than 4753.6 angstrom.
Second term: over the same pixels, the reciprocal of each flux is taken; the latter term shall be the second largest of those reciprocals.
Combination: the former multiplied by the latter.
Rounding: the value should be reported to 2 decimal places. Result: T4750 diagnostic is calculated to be 1.02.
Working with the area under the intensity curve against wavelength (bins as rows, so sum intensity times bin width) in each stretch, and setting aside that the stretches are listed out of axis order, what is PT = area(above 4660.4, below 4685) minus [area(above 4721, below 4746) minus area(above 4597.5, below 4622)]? 88.8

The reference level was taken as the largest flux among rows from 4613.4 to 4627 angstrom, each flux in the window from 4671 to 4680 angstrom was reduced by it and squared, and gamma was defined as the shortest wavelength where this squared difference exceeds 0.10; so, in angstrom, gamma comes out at 4673.81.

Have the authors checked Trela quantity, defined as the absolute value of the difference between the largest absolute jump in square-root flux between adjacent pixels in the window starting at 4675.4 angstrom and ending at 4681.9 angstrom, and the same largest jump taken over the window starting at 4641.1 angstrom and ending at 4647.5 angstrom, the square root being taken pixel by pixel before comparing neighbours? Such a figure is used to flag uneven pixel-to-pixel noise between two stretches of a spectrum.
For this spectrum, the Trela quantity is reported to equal 0.034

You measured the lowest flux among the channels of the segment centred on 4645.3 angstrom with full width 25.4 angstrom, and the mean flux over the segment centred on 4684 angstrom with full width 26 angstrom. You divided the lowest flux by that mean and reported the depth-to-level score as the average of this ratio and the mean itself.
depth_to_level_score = 2.214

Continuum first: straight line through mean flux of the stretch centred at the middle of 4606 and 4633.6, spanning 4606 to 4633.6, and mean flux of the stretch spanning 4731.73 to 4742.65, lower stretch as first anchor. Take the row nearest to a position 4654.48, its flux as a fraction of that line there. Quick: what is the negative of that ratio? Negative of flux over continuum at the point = -0.91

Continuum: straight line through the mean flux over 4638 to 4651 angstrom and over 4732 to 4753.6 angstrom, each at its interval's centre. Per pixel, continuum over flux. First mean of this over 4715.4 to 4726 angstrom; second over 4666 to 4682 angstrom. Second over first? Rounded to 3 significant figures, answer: 1.04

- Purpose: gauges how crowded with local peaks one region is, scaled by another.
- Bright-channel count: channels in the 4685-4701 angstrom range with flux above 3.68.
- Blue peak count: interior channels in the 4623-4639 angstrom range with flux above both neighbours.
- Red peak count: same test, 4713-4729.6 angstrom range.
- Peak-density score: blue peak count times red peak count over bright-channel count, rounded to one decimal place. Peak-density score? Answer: 1.5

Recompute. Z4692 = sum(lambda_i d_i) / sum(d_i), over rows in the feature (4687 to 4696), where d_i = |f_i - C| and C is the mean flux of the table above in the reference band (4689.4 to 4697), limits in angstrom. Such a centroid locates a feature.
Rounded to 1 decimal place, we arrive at 4691.8 angstrom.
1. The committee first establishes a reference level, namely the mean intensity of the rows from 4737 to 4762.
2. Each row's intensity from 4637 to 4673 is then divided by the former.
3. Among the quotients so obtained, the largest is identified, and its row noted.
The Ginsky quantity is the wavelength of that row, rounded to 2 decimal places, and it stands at 4659.84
